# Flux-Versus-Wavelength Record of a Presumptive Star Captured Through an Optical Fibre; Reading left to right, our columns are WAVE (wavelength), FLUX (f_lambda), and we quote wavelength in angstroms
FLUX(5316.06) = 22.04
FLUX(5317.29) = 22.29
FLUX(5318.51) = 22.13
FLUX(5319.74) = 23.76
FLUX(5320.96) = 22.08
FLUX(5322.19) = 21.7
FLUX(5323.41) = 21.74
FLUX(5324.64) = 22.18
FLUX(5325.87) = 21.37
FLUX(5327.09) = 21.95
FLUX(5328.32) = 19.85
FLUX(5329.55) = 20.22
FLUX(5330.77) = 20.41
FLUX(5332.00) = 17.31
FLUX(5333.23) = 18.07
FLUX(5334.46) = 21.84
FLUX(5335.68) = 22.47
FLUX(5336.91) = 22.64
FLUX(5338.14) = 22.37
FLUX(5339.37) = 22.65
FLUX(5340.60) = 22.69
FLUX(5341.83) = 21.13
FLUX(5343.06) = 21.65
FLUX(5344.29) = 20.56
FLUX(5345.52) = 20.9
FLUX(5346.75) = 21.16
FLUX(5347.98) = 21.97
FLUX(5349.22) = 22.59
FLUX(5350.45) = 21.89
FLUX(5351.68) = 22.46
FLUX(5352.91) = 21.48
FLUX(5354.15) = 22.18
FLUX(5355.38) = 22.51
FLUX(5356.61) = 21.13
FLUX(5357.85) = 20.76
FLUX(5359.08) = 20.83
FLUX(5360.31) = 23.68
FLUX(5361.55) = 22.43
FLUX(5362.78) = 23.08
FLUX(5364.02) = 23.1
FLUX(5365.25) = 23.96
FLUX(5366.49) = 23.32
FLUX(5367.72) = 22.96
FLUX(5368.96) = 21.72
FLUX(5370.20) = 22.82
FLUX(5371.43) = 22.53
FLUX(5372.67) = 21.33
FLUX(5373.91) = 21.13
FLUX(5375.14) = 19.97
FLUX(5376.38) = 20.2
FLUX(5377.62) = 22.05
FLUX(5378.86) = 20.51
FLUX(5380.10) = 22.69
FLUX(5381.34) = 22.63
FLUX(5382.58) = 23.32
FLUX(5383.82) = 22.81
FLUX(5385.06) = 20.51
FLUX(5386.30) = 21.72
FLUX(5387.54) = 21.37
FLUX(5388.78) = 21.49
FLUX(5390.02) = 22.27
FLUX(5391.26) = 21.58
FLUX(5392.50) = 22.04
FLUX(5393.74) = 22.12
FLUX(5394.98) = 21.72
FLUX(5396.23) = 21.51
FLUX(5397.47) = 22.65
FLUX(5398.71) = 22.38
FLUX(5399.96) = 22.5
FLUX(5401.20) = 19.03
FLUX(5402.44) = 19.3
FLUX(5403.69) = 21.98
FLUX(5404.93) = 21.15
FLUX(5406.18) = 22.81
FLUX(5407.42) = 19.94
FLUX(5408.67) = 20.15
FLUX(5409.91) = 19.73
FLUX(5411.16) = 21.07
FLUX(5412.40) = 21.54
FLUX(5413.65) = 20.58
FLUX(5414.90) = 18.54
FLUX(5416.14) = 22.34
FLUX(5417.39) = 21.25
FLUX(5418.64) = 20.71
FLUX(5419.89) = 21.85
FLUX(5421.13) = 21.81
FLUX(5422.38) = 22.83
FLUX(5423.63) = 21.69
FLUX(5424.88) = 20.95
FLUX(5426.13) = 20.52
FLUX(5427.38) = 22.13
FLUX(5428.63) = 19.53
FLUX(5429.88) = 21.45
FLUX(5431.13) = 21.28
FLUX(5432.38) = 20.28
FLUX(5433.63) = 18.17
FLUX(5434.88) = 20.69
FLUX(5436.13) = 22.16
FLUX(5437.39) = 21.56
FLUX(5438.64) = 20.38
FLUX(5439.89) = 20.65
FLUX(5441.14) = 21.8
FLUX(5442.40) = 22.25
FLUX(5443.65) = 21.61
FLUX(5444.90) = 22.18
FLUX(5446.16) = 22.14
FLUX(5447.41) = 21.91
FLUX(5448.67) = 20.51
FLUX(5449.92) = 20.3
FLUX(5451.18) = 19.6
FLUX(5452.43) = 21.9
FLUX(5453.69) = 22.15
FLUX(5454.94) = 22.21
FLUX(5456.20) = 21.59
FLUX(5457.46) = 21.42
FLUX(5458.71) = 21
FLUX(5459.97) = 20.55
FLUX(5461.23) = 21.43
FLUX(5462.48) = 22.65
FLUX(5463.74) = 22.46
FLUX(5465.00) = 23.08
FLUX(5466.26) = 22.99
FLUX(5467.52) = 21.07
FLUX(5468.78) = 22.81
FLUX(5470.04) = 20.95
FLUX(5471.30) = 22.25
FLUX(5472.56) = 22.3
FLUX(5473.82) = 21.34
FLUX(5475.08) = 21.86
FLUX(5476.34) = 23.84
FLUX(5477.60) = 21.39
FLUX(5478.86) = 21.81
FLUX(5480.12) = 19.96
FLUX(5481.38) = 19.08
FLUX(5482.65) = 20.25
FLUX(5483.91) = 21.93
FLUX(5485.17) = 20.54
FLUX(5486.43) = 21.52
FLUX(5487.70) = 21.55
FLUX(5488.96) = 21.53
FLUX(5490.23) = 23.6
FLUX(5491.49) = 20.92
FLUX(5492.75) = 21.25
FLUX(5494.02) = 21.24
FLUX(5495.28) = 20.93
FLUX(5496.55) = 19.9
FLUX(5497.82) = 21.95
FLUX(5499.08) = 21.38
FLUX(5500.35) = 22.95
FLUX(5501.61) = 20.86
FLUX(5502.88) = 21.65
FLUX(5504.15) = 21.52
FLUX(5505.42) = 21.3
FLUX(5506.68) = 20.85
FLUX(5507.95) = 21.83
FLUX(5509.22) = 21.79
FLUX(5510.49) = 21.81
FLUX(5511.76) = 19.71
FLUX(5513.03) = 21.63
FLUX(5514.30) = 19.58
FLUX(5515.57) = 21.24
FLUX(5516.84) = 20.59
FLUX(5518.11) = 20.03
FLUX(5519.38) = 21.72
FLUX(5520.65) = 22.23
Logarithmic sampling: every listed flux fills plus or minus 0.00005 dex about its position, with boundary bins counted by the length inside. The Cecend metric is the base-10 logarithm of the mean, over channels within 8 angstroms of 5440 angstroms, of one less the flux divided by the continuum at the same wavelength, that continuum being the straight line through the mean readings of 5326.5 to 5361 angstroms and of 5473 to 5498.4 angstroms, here -2.2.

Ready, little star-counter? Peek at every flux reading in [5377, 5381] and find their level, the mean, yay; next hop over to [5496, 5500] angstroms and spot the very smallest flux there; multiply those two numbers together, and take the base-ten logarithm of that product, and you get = 2.64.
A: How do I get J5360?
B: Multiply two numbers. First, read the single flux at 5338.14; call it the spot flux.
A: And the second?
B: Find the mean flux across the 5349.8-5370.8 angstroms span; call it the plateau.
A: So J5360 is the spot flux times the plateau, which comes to 500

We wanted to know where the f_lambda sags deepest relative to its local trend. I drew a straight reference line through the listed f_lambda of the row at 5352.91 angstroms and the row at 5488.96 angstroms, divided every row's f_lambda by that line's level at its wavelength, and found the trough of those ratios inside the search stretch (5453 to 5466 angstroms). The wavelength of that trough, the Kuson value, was 5459.97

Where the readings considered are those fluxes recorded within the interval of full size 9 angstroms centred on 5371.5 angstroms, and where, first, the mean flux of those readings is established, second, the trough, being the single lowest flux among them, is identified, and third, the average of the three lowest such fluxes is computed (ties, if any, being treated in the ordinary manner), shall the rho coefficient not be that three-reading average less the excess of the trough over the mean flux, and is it 22.6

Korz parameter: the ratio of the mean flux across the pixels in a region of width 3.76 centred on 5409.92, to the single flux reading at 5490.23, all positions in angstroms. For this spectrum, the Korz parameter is 0.86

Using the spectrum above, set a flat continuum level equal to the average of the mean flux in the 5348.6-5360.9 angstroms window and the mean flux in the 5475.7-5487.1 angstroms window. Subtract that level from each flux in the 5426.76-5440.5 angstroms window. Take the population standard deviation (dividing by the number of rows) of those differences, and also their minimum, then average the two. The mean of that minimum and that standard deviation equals -1.1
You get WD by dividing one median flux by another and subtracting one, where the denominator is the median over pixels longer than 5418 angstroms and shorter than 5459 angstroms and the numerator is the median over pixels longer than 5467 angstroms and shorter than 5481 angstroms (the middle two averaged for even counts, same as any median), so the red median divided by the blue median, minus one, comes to 0.01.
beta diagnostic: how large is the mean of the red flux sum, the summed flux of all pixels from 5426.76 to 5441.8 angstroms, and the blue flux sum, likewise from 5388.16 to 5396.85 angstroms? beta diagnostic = 201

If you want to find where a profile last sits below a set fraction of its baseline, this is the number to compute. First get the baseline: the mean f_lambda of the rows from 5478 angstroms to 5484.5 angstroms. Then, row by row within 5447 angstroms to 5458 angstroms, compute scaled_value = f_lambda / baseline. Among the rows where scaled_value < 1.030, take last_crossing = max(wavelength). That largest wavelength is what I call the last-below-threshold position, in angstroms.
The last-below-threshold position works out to 5451.18 angstroms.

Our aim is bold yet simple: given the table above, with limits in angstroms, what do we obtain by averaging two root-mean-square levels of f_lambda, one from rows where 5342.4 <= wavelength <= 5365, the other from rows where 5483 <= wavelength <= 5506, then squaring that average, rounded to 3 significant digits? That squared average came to 471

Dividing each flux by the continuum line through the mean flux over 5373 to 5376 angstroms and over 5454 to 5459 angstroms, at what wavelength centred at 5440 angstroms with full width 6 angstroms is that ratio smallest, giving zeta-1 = 5438.64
